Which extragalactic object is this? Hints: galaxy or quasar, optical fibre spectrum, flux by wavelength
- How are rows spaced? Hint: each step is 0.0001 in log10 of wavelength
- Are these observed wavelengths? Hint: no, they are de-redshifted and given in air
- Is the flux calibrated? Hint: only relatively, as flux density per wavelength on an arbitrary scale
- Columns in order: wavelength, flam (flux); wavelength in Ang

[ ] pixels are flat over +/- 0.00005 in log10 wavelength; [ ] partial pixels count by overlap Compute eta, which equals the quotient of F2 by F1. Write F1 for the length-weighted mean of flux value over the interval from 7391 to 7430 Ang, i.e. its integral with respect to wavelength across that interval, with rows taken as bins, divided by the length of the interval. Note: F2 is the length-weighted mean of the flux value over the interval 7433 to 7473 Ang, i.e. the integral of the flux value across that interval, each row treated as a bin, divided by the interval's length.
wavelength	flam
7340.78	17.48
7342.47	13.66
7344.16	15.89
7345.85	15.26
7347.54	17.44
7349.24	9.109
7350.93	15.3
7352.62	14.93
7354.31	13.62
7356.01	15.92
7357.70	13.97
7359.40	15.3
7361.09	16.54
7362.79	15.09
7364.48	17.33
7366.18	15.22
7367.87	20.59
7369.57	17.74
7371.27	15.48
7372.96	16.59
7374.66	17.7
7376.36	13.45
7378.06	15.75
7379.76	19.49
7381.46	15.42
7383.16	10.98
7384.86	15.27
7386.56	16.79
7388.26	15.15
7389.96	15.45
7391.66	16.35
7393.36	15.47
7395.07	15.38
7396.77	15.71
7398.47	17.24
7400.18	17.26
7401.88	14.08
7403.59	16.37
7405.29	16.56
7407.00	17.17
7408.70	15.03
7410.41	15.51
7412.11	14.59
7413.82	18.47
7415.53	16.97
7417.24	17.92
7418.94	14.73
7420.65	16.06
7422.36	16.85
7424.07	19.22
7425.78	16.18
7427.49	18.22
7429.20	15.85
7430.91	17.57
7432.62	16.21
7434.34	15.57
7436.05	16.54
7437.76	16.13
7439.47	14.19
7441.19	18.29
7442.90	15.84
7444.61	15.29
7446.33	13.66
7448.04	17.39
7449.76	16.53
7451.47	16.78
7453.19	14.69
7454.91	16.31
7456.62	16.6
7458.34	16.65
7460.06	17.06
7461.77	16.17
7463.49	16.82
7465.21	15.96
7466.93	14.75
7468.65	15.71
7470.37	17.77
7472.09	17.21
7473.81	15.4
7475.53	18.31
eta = 0.986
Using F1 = 16.4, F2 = 16.17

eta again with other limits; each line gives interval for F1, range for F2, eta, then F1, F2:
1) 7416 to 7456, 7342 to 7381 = 0.962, 16.4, 15.73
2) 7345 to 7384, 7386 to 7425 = 1.045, 15.6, 16.27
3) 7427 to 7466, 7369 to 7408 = 0.980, 16.3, 15.93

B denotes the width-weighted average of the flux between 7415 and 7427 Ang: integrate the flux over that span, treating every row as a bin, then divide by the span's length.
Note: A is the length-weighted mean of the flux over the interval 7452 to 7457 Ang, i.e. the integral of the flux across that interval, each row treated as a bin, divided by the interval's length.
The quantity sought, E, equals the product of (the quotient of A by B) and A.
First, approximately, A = 15.9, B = 16.9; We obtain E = 15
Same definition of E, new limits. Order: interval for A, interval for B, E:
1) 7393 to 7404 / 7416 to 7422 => 16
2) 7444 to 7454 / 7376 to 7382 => 15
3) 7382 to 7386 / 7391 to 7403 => 12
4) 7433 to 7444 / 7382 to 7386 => 19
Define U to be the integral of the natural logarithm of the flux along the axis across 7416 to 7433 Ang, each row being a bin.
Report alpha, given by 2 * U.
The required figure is 96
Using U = 48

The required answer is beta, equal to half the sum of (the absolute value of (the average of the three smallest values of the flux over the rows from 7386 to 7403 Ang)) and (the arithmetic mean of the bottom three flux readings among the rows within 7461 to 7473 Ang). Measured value 15.2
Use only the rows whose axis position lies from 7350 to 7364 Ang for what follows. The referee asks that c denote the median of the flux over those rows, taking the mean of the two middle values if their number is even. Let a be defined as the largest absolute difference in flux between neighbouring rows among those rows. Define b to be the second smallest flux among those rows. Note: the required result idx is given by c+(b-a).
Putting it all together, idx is 26.9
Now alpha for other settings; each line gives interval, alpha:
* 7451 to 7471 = 111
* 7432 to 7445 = 72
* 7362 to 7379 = 95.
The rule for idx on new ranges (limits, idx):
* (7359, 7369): 25.8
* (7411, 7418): 30.5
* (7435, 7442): 28.4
